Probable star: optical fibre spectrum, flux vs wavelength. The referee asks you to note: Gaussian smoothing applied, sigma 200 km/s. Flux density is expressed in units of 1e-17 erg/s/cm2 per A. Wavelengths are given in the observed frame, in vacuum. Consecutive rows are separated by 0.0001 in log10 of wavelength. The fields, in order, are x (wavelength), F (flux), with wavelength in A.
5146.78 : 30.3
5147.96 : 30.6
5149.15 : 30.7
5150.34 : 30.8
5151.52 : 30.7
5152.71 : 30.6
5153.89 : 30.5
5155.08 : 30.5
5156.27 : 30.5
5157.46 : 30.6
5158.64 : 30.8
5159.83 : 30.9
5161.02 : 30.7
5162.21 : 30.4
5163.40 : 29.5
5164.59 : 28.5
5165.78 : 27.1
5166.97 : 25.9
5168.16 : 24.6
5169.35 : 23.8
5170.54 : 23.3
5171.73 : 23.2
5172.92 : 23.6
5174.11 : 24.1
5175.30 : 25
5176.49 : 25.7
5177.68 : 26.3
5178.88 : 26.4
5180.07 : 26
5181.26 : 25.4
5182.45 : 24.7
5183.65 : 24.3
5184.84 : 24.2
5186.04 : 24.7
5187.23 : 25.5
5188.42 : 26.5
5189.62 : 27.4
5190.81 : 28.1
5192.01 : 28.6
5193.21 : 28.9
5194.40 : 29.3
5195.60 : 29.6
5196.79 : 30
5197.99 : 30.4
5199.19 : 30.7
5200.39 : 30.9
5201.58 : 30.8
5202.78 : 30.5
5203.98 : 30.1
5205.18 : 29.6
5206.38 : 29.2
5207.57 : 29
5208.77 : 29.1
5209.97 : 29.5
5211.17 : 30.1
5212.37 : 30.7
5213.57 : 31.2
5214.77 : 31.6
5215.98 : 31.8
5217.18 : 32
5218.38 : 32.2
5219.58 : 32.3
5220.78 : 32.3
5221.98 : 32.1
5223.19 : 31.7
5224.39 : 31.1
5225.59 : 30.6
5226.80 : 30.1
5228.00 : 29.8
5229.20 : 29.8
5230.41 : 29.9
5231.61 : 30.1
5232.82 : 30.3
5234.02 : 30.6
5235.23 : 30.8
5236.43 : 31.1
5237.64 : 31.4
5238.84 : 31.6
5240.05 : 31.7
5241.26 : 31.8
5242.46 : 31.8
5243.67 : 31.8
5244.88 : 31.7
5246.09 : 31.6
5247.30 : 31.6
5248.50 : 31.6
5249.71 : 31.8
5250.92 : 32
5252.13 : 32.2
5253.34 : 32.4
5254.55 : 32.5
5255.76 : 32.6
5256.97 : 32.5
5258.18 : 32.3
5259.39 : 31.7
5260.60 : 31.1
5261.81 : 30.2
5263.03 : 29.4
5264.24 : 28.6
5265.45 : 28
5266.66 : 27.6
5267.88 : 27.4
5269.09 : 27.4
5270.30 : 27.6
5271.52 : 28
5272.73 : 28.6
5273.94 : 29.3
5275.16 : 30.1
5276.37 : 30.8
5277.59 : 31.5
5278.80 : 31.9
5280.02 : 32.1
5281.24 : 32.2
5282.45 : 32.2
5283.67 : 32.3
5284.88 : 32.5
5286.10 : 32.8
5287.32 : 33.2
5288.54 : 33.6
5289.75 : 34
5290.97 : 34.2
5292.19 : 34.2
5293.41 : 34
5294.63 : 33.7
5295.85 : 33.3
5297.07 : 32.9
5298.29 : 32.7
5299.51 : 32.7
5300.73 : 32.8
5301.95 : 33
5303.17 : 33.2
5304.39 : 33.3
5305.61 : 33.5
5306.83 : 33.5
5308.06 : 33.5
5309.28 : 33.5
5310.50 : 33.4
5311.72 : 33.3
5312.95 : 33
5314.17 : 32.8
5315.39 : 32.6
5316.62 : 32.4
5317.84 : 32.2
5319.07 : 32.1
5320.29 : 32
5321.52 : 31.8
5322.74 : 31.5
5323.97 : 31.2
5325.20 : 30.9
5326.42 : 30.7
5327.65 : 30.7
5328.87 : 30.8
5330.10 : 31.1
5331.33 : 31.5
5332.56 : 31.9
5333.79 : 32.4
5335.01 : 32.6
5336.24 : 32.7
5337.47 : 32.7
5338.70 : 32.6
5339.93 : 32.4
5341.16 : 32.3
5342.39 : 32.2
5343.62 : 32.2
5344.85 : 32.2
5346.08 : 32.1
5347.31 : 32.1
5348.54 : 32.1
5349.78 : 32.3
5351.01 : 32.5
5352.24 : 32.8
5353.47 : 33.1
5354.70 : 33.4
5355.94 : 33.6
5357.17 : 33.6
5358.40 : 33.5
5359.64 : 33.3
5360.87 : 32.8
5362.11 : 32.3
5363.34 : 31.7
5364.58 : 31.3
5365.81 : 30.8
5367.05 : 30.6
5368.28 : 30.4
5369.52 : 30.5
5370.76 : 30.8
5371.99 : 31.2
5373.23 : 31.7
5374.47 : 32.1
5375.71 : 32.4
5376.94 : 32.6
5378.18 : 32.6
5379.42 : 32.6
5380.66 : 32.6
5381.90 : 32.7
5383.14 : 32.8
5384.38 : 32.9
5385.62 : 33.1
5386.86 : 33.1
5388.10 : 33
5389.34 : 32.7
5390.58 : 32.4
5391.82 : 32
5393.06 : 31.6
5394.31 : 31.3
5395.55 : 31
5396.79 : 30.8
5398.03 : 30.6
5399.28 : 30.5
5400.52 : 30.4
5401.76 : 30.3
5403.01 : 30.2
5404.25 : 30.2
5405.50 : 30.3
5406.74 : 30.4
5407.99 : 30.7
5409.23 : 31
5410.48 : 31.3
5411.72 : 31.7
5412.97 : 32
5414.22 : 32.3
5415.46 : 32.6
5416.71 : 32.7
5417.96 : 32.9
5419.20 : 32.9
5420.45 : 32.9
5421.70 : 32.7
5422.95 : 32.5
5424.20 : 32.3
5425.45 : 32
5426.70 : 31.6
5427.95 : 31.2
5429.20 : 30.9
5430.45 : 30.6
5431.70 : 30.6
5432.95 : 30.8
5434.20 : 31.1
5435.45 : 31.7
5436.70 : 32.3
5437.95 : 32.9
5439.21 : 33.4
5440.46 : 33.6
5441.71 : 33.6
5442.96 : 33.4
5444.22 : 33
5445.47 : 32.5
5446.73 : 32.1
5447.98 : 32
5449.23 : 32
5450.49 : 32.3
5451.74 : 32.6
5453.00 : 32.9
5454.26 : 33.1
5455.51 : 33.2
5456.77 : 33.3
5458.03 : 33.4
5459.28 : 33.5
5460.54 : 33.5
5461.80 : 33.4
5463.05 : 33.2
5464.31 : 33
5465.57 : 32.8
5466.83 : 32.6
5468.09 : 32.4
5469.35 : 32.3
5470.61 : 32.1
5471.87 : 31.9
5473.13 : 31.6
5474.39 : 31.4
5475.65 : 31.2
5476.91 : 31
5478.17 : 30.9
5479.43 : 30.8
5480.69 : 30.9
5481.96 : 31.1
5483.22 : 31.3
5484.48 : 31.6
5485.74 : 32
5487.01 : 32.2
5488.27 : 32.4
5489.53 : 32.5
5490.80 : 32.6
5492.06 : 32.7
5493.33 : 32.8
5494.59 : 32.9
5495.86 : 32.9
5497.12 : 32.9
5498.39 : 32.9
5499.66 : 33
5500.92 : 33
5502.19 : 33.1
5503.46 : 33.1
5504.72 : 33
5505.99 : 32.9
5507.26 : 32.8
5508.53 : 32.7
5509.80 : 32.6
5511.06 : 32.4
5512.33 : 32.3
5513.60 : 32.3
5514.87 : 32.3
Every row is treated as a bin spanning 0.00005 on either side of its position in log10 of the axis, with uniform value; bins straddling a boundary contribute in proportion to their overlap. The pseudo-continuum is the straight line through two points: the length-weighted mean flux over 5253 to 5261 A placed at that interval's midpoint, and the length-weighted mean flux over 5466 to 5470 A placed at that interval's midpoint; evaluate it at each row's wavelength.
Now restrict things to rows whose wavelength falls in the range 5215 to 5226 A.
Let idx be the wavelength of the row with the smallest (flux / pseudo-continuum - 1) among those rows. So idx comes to 5225.59 A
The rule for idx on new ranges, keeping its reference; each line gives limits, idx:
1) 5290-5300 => 5299.51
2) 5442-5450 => 5449.23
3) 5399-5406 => 5404.25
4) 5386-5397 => 5396.79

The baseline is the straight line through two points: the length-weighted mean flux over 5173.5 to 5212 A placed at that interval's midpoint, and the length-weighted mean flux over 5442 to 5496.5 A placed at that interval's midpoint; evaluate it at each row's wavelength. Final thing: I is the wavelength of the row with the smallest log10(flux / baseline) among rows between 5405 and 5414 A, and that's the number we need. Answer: 5405.50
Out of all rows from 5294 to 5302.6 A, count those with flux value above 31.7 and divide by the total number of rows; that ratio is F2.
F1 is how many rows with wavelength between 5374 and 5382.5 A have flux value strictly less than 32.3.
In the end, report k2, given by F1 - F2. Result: 0.0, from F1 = 1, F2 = 1.0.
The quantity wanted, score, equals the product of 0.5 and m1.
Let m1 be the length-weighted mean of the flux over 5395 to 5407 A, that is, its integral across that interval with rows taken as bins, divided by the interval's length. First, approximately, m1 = 30.5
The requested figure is 15.2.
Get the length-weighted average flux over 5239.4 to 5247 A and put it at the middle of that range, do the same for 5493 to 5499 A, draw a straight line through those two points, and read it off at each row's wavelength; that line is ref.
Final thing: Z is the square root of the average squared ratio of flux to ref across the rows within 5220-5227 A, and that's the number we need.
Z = 0.99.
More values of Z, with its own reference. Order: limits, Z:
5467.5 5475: 0.97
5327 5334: 0.98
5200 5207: 0.96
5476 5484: 0.94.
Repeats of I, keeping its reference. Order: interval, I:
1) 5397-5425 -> 5404.25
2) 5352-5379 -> 5368.28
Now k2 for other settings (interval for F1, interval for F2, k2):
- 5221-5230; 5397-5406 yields 7.0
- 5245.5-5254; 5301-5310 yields 5.0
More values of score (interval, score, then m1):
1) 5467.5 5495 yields 15.9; 31.8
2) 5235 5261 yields 15.9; 31.8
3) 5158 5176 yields 13.4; 26.8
